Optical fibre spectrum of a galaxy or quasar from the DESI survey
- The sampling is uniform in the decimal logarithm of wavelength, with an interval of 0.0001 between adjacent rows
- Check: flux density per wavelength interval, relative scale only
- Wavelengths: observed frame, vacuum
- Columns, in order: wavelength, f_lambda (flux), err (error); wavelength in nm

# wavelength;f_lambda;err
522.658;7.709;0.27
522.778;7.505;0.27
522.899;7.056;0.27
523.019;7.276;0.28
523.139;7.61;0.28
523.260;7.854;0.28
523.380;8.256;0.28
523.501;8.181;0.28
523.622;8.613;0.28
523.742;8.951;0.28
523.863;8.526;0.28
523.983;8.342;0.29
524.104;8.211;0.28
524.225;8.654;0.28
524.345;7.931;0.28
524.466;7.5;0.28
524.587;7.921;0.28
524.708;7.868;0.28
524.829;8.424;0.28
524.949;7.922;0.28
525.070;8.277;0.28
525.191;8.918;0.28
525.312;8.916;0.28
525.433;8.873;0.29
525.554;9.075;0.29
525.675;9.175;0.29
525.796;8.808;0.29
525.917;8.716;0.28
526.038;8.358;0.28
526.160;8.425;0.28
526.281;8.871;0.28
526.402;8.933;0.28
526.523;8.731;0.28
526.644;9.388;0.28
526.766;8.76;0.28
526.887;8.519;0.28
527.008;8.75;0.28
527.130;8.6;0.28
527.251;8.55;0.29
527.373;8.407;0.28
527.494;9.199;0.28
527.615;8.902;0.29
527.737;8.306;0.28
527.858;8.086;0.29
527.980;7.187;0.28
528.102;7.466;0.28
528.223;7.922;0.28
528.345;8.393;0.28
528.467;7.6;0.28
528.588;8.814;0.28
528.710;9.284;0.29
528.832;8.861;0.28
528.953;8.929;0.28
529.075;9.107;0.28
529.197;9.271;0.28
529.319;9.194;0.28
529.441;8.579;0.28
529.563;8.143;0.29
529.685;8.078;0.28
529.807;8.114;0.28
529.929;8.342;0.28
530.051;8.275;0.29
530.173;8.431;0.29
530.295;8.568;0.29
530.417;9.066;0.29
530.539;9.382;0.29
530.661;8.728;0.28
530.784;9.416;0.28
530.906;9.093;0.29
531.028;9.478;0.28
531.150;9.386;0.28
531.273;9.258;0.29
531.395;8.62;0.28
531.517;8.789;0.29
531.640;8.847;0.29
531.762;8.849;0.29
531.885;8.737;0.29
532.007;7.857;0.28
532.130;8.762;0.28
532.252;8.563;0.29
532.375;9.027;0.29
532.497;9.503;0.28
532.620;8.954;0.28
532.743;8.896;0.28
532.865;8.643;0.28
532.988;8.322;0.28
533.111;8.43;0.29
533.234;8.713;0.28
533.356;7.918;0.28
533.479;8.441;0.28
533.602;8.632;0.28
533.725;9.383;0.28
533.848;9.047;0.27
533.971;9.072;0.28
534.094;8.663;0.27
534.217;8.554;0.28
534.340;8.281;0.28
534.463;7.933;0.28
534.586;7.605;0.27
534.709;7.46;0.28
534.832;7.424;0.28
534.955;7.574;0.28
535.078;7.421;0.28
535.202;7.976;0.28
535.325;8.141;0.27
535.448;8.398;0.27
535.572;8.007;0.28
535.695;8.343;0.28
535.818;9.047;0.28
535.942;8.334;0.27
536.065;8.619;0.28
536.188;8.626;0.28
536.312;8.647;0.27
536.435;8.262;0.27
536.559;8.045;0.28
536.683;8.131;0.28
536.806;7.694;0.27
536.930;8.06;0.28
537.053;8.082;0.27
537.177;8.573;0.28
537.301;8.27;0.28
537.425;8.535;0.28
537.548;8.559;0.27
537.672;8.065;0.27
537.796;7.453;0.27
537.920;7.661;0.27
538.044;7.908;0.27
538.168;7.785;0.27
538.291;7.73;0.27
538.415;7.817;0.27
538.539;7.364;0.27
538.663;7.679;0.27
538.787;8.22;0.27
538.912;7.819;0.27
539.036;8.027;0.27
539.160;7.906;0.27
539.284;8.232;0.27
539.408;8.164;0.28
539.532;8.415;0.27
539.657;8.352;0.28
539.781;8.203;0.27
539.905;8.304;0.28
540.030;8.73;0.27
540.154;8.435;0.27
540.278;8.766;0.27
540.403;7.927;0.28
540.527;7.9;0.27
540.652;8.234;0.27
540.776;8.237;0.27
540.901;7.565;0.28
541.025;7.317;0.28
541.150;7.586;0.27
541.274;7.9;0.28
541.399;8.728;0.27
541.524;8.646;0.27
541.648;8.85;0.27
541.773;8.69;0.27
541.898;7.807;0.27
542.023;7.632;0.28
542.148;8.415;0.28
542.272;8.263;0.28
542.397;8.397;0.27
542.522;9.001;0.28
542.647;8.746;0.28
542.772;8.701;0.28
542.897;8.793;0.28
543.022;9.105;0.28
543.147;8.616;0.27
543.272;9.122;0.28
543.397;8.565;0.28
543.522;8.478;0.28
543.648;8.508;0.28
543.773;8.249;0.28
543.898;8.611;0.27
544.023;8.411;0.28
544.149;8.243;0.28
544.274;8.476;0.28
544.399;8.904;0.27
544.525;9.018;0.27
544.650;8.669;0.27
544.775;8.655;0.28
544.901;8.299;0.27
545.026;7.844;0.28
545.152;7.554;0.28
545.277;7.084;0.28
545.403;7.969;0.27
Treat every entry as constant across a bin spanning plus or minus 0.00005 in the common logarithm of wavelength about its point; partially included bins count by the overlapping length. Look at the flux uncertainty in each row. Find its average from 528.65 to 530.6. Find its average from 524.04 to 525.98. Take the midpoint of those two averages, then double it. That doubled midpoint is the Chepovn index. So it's 0.567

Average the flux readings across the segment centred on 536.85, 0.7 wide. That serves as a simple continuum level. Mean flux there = 8.1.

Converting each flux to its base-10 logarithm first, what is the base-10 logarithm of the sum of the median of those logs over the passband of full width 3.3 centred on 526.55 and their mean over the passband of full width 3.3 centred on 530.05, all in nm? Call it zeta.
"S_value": 0.275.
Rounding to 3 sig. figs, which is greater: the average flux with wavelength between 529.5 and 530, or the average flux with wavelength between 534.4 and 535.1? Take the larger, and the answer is 8.17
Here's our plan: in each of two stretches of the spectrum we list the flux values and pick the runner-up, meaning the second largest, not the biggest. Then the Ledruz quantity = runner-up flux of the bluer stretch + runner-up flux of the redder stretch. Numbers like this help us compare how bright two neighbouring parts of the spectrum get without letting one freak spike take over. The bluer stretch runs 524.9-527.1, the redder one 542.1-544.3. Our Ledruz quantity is 18.3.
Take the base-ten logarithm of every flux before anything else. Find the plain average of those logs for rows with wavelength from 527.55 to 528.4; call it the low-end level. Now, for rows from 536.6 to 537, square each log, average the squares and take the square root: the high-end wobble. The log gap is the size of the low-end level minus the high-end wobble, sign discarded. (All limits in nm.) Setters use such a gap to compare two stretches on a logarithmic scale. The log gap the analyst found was 0.003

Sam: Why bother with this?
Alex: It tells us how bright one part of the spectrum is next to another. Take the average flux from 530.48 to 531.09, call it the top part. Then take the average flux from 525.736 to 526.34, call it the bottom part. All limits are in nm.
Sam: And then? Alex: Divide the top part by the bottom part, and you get 1.07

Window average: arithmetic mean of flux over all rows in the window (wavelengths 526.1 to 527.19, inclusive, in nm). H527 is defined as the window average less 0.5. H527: 8.28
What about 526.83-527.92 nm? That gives 8.09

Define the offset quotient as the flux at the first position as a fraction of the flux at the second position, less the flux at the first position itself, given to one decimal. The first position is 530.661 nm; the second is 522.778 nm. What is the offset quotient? -7.6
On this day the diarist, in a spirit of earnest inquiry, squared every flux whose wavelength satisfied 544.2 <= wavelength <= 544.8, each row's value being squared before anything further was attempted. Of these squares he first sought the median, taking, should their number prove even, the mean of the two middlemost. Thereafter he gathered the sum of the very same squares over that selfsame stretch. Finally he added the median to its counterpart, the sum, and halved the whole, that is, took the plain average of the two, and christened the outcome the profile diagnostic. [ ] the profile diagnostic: 229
